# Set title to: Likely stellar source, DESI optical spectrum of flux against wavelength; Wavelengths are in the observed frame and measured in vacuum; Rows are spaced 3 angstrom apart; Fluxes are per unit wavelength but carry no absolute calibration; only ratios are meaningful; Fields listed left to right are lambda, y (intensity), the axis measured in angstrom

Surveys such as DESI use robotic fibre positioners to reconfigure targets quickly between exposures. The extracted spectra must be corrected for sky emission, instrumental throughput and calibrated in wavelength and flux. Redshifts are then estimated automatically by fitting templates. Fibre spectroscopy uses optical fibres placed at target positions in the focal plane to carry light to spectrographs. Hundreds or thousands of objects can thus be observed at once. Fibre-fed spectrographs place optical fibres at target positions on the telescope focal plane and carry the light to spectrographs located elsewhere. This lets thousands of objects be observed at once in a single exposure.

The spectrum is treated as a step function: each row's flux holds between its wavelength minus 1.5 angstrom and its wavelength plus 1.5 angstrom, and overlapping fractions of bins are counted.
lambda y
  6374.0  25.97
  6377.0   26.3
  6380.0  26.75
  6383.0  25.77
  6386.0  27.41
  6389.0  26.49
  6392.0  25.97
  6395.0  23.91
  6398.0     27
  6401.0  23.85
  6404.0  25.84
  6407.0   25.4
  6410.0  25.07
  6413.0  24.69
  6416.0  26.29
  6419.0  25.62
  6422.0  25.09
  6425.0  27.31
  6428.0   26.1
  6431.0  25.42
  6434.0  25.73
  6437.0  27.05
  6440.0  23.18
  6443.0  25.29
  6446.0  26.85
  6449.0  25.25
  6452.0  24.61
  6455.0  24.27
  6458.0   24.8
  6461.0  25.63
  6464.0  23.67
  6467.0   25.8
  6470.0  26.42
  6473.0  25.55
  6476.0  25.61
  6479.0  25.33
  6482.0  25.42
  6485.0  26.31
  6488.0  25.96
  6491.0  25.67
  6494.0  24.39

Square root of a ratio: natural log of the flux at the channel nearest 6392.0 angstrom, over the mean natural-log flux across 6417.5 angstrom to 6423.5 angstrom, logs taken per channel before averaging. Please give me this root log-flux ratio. 1.00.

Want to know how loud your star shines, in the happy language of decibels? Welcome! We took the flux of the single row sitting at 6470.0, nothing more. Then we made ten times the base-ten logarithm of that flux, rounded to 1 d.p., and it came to 14.2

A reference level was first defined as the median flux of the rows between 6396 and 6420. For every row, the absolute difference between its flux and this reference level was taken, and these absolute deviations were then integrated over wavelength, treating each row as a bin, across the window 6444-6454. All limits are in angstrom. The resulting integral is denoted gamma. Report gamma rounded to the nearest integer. 8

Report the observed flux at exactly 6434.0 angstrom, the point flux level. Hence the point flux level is 25.73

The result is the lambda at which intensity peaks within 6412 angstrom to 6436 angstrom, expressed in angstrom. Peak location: 6425.0 angstrom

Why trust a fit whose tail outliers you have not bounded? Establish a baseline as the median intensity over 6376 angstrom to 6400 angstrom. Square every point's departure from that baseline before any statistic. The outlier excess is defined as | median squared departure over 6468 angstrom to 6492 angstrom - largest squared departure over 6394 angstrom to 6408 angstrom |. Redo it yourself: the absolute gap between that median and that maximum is 5.9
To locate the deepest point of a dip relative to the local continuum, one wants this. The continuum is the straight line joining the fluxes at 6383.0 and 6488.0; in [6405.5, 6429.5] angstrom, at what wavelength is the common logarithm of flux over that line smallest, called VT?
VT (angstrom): 6413.0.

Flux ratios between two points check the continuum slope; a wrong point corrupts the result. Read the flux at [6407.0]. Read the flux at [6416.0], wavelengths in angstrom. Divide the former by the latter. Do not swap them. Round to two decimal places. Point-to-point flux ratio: 0.97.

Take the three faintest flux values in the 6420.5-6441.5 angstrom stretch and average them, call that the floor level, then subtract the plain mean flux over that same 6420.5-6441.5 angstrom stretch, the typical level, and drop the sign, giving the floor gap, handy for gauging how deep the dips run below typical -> 1.13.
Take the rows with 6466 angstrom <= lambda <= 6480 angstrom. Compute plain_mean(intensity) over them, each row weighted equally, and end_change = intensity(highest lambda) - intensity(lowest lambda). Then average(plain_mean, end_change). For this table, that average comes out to 12.6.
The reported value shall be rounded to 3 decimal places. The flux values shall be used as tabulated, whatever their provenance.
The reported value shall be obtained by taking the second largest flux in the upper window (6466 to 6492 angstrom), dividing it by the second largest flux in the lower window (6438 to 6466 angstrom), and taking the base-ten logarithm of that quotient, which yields 0.011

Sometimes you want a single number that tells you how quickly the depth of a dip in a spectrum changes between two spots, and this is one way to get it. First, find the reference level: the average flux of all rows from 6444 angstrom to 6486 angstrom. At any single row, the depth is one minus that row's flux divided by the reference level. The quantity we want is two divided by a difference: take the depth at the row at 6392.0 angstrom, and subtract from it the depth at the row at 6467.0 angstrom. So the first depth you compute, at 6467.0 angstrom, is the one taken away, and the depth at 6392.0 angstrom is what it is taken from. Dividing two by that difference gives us -299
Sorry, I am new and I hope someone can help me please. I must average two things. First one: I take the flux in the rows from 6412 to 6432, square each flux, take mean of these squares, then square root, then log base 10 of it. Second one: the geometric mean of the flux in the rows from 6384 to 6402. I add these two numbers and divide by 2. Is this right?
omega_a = 13.6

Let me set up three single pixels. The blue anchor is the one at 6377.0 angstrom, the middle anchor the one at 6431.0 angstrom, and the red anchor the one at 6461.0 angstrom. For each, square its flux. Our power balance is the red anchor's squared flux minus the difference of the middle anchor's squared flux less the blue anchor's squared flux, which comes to 702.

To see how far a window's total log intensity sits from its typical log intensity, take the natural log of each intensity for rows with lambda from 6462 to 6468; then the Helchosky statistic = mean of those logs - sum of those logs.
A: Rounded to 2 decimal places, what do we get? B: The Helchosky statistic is -3.21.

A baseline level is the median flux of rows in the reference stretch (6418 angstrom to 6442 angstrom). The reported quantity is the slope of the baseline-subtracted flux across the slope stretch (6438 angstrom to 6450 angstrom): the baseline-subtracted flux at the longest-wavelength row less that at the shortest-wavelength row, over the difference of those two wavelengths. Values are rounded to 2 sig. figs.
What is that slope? 0.23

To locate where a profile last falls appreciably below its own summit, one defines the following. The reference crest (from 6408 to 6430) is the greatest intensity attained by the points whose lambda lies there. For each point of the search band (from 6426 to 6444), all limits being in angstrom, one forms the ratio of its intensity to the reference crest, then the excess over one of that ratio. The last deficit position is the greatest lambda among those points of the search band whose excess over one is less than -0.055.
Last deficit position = 6443.0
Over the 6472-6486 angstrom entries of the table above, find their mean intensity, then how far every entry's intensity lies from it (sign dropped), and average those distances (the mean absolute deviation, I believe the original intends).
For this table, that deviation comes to 0.27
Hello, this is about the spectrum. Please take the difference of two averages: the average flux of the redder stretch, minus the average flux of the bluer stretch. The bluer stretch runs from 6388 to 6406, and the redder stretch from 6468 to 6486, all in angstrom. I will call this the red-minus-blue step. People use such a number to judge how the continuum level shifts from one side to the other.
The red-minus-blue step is 0.3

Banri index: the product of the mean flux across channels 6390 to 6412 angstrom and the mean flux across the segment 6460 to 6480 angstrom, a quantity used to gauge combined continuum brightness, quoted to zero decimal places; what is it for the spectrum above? 643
